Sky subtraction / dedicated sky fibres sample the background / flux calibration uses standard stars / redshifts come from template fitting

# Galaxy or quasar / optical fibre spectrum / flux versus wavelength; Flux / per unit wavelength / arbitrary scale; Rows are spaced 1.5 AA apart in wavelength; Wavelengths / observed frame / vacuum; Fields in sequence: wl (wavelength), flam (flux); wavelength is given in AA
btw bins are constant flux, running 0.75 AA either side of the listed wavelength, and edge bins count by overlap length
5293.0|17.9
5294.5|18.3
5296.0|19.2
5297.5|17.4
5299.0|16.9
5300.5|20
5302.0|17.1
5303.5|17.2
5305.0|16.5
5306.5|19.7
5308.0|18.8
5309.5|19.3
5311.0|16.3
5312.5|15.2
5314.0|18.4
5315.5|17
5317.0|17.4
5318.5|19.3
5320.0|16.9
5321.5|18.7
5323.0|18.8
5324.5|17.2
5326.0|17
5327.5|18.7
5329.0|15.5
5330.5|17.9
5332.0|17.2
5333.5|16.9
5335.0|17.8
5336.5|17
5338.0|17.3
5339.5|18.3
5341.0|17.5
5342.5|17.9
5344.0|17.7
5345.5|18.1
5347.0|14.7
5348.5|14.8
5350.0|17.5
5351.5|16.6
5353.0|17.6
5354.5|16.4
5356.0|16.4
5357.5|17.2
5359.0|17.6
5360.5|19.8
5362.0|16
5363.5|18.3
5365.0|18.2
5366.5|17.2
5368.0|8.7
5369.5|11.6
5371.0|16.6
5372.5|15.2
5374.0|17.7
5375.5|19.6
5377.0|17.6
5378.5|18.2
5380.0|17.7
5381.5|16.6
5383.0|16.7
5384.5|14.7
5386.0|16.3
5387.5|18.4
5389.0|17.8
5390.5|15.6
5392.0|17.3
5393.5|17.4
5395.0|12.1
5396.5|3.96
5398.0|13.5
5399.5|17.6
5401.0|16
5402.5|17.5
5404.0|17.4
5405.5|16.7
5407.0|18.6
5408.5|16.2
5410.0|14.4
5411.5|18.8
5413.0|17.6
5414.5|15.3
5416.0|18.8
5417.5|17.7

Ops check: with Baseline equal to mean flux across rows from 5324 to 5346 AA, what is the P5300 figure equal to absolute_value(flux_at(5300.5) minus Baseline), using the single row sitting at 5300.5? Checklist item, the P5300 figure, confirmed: 2.5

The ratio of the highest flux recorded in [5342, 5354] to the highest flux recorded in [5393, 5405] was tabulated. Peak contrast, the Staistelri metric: 1.03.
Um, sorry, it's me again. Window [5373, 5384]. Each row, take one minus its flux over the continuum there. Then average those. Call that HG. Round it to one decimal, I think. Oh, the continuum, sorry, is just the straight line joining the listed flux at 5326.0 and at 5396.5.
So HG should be -1.4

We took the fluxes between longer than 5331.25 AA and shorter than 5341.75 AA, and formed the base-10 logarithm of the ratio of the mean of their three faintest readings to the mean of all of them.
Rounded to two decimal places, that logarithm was -0.01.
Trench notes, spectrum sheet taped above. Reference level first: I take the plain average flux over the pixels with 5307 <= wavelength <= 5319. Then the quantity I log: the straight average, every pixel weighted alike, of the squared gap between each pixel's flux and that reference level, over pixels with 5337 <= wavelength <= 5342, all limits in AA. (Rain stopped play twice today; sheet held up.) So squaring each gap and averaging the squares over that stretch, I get 0.2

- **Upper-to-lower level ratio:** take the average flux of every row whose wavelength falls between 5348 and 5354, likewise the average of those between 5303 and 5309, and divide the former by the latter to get 0.92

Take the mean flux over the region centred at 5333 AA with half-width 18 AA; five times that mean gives 87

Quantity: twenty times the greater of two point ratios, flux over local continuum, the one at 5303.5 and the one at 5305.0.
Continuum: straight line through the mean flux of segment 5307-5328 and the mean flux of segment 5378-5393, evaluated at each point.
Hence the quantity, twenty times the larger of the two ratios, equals 19.1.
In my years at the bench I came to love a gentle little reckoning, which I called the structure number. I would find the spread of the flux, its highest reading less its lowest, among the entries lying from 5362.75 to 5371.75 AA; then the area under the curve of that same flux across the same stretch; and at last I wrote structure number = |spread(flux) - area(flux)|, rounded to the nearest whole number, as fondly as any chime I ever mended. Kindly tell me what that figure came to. 126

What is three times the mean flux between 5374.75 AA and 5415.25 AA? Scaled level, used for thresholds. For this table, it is 48.8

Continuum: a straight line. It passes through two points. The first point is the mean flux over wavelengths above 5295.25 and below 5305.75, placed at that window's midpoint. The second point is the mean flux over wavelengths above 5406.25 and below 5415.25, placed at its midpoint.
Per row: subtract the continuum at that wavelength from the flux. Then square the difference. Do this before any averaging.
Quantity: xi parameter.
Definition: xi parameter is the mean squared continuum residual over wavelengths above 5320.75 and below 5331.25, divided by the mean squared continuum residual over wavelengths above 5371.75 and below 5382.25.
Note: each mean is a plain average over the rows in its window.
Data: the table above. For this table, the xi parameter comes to 0.71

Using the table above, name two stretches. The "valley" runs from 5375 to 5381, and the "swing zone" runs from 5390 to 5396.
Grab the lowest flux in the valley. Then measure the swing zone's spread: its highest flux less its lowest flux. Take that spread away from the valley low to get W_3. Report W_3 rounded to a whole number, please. 12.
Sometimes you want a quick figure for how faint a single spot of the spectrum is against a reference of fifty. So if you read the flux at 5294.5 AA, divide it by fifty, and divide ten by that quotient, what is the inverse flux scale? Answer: 27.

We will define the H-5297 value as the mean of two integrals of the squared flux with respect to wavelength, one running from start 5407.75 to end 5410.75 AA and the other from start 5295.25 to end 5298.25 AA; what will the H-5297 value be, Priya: 856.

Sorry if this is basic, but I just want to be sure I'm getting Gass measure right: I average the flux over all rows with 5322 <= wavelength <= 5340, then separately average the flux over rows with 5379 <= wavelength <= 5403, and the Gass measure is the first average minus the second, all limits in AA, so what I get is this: 1.9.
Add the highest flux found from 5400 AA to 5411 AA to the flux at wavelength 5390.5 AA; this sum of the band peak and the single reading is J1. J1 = 34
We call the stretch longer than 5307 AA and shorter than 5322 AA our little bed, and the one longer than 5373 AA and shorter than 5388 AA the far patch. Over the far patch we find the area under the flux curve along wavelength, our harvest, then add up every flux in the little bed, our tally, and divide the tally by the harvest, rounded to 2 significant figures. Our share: 0.68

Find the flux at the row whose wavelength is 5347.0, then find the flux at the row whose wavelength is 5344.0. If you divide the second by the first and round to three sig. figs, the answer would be 1.20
